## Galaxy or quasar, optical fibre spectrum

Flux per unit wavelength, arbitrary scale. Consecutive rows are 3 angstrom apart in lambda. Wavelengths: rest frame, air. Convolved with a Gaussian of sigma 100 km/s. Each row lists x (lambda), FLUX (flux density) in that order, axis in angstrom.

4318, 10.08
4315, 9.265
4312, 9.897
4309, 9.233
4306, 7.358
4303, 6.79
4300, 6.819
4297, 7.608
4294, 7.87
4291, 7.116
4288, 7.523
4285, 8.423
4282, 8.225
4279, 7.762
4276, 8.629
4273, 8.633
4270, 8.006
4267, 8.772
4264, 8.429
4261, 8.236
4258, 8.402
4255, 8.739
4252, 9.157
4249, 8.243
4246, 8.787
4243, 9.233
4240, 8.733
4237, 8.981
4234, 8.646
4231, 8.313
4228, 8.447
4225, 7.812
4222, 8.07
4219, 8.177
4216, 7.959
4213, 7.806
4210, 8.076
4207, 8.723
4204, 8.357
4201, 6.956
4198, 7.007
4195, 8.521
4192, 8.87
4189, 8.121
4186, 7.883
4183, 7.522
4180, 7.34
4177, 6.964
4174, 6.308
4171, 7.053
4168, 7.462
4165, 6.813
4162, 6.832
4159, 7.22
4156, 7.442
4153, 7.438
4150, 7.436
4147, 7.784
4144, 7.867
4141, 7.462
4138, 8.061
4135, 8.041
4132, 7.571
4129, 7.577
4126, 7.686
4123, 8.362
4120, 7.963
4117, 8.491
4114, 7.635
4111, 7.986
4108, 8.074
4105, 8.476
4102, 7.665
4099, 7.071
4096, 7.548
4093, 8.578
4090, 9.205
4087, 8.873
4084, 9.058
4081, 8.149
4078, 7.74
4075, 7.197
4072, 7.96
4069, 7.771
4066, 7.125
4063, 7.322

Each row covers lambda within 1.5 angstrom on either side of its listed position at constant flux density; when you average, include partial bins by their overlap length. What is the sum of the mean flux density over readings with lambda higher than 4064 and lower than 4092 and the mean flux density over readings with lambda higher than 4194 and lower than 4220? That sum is 16.1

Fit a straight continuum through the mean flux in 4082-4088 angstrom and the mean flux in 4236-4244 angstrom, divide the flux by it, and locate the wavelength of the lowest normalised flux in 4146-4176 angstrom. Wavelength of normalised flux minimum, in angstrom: 4174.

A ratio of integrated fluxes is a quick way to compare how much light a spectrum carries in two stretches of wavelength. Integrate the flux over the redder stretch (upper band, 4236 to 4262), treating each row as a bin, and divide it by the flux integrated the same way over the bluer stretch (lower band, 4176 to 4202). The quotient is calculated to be 1.13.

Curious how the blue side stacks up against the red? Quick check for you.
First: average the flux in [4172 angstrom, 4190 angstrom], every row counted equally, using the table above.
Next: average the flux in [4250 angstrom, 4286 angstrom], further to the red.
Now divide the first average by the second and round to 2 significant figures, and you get 0.87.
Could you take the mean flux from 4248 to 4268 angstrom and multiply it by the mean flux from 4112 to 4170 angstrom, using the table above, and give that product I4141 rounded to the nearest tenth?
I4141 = 65.5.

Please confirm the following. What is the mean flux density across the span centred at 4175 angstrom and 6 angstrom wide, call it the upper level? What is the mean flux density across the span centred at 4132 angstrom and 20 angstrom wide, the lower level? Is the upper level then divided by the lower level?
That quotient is 0.85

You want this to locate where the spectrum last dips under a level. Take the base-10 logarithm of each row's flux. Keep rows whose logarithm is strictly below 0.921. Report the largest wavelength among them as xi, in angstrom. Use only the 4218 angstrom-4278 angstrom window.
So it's 4270 angstrom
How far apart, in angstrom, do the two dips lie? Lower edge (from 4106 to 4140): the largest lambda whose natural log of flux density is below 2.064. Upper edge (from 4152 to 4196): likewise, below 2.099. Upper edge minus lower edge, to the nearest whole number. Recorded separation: 57 angstrom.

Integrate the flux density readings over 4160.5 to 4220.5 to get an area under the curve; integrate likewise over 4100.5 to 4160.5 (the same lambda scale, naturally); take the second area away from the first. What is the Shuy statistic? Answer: -10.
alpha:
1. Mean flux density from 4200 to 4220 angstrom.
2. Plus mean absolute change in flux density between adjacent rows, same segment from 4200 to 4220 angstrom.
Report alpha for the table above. 8.5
